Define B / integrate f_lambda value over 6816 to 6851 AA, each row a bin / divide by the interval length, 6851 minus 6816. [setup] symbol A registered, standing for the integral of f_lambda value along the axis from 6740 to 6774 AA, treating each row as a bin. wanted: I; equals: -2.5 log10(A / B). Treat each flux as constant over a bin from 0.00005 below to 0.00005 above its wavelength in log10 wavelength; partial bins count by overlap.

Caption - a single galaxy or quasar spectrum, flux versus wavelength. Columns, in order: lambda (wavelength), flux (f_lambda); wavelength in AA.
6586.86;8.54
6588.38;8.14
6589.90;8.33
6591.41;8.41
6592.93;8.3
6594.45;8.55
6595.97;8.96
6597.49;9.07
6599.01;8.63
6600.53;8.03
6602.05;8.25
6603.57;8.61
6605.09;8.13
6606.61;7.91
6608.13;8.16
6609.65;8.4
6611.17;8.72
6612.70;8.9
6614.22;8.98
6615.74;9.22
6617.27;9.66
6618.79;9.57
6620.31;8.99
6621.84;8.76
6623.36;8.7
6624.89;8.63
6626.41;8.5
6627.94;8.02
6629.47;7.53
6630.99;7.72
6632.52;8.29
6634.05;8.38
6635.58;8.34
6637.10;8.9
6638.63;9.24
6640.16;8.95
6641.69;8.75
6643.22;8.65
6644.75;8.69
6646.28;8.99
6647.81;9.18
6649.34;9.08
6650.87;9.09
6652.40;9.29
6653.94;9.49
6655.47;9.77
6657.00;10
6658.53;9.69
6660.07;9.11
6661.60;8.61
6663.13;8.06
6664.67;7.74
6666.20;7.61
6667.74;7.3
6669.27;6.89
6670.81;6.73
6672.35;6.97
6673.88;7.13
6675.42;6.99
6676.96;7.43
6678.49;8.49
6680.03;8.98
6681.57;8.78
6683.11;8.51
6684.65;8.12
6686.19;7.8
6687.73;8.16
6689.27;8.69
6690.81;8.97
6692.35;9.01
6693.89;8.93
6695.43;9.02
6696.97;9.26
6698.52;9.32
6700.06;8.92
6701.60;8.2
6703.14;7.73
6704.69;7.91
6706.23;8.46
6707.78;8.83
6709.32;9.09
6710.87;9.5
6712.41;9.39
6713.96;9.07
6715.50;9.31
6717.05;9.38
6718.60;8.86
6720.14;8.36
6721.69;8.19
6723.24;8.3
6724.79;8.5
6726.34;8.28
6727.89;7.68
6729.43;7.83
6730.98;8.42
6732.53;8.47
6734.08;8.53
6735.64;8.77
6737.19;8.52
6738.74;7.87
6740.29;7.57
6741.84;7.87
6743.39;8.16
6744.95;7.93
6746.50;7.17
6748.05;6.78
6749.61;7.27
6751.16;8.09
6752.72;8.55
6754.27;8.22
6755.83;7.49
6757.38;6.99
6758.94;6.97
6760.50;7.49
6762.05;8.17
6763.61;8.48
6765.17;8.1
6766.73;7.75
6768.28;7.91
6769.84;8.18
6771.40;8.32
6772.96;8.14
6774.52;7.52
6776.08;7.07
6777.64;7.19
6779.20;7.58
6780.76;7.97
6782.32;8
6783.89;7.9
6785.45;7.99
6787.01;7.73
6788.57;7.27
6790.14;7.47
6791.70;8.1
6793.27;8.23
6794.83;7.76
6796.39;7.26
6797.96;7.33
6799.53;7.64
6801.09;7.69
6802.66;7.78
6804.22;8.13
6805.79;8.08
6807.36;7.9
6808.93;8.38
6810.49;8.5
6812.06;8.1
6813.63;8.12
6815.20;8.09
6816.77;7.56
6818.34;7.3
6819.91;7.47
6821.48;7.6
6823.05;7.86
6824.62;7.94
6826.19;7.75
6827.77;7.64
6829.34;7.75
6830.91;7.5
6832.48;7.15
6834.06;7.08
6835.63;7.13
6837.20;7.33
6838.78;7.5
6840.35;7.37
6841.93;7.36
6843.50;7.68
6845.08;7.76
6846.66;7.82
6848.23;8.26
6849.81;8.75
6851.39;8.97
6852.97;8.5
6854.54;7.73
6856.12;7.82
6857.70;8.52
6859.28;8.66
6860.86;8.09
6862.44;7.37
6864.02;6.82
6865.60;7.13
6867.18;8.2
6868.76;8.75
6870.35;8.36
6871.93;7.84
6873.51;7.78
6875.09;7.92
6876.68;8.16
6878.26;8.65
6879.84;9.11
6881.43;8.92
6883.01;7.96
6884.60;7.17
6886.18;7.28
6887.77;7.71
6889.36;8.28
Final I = -3.85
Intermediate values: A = 265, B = 7.63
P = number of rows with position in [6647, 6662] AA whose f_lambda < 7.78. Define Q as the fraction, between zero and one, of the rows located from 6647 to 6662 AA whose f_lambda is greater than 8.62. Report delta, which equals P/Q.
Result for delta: 0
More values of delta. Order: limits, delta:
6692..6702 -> 0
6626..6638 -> 16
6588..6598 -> 0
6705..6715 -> 0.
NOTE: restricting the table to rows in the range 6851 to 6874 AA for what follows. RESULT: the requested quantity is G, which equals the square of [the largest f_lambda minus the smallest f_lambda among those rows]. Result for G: 4.6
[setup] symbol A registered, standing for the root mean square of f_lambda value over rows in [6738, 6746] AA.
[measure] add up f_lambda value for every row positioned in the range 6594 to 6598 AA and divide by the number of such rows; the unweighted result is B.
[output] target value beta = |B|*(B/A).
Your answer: 10.0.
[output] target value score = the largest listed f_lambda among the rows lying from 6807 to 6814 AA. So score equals 8.5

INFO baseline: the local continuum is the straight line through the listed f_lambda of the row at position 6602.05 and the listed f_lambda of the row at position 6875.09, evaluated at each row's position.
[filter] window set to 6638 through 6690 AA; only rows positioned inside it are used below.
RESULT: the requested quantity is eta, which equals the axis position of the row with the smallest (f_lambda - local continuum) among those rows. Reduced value 6670.81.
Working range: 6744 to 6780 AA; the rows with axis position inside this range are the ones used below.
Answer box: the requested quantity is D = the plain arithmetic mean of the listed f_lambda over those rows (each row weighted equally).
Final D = 7.7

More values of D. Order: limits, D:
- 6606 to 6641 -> 8.6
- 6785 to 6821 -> 7.8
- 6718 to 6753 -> 8.1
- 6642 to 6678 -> 8.4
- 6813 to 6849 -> 7.6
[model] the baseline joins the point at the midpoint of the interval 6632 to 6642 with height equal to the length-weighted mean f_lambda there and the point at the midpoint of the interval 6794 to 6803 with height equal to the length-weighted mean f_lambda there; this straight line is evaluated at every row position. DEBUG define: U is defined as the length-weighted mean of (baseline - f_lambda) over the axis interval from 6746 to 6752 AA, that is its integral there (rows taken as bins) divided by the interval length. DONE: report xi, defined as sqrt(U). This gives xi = 0.76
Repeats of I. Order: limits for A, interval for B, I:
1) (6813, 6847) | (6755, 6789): -3.80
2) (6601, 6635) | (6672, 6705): -3.85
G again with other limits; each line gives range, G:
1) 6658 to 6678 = 8.8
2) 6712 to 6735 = 2.9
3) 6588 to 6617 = 1.7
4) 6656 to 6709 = 10.7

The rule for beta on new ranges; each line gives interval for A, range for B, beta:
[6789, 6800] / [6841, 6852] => 8.5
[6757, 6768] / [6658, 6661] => 11.4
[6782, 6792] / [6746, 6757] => 7.5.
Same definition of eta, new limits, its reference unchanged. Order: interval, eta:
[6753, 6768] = 6758.94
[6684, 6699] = 6686.19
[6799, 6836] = 6834.06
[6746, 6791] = 6748.05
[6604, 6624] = 6606.61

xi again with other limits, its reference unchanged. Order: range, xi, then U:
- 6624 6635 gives 0.77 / 0.6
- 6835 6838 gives 0.27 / 0.1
